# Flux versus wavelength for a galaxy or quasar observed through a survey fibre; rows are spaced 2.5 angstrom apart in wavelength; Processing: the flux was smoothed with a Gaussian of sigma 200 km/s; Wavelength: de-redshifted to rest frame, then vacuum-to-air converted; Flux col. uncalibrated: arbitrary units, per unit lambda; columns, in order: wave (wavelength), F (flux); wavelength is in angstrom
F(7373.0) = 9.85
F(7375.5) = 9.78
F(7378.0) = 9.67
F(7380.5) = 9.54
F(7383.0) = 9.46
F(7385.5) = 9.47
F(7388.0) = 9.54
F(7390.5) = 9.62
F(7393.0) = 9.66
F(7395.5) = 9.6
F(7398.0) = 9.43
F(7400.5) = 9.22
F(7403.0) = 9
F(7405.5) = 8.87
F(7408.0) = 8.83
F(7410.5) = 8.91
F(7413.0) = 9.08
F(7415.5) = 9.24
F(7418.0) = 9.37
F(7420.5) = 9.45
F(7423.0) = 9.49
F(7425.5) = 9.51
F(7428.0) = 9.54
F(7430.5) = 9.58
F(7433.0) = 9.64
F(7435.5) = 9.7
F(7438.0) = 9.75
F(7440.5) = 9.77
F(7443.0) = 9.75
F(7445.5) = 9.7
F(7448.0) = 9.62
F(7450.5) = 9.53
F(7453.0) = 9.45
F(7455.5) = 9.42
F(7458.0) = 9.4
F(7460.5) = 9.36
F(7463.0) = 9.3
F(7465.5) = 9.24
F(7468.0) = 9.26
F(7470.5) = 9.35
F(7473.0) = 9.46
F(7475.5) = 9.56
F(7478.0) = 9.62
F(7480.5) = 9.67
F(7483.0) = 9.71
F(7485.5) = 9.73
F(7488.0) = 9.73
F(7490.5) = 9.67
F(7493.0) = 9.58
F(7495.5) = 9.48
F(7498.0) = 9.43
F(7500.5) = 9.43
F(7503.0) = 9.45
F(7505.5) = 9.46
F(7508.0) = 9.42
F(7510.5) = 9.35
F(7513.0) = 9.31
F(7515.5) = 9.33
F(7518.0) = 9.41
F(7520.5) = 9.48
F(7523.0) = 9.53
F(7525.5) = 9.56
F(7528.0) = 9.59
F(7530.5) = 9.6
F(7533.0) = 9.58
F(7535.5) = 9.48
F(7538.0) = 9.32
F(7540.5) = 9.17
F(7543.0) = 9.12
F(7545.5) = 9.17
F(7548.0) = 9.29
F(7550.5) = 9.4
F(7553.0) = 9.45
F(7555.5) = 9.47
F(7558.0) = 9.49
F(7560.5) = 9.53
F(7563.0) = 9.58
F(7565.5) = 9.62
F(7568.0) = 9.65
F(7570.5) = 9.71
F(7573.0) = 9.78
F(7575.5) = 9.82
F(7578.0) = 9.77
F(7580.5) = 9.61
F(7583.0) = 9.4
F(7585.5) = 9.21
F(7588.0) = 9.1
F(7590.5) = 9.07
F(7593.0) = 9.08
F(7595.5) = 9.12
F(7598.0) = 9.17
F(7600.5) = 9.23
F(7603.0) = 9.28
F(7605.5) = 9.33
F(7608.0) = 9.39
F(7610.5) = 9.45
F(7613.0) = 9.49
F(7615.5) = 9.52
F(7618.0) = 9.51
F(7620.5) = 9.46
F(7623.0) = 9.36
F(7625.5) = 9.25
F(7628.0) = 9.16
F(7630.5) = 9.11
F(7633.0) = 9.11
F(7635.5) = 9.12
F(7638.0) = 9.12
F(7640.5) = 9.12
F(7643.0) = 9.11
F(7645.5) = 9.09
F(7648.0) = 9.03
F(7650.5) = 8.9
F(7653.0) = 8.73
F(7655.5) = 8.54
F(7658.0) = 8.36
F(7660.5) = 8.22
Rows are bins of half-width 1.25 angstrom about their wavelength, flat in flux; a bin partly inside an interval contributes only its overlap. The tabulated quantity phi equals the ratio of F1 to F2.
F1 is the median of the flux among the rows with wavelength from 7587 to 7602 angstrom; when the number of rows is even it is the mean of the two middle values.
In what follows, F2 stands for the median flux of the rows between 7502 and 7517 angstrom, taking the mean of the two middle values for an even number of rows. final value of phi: 0.97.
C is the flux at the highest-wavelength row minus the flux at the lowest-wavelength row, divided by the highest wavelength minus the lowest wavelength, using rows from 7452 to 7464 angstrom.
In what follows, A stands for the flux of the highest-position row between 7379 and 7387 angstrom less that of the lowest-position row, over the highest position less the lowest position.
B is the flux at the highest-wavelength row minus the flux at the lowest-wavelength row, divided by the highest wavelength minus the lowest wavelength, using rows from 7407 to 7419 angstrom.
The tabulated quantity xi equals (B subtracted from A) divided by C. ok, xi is 4.5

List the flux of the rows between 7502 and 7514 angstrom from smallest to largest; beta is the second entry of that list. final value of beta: 9.35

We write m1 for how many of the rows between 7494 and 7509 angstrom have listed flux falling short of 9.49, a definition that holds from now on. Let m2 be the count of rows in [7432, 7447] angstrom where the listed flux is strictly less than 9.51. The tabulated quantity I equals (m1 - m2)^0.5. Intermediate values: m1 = 6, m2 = 0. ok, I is 2.4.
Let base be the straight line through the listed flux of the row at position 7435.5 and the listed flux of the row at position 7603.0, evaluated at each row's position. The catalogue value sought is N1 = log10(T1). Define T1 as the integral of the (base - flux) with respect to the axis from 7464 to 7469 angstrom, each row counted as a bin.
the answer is 0.27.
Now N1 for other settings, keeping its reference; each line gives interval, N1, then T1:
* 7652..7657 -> 0.43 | 2.7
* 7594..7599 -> -0.11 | 0.8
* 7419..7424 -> 0.13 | 1.4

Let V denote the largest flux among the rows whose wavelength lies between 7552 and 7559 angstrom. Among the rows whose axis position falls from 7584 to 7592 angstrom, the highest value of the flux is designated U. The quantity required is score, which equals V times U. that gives 87.4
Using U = 9.21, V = 9.49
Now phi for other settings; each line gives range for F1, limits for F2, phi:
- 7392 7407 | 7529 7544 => 0.99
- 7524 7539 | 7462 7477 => 1.03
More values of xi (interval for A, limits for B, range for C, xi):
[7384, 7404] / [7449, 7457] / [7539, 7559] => -0.3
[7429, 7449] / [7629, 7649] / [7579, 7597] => -0.2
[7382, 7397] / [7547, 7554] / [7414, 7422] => -0.5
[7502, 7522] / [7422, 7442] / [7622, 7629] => 0.4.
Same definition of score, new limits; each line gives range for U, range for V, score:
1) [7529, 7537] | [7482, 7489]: 93.4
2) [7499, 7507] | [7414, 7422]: 89.4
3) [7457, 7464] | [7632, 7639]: 85.7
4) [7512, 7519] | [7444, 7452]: 91.3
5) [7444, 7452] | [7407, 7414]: 88.1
